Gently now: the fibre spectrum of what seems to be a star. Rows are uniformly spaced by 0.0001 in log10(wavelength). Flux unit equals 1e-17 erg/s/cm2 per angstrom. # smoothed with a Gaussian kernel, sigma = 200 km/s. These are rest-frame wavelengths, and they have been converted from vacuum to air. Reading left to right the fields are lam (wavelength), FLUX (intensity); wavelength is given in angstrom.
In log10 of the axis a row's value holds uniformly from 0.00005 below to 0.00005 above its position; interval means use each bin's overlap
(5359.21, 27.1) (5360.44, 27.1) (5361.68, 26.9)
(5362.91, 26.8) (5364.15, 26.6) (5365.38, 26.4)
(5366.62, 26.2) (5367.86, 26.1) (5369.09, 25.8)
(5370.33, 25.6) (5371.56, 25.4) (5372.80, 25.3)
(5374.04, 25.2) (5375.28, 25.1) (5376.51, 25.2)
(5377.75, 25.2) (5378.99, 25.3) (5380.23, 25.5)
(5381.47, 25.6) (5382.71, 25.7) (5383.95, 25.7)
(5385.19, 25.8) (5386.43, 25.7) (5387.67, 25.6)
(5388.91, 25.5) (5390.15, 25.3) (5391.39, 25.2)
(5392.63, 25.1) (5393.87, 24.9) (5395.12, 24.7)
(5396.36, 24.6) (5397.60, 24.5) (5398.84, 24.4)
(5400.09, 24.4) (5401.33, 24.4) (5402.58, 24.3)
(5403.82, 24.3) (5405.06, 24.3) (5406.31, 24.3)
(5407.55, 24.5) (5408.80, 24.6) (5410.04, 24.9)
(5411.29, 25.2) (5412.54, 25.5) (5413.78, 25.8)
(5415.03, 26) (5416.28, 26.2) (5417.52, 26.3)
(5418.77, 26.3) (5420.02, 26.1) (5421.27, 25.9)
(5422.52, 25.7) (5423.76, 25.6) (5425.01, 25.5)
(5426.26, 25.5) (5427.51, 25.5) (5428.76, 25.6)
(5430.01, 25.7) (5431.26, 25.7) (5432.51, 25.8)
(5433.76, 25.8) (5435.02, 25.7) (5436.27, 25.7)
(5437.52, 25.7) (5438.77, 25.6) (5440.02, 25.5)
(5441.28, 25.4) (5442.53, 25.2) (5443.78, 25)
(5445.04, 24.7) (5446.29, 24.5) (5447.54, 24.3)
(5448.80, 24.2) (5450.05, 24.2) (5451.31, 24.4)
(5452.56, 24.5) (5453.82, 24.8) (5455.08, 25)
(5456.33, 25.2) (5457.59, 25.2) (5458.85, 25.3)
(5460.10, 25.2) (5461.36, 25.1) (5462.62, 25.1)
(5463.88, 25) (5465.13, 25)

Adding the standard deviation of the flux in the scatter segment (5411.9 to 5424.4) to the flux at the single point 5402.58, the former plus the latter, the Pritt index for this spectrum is 24.6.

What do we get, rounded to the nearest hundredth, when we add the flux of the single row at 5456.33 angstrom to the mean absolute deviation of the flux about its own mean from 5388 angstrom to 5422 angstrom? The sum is 25.81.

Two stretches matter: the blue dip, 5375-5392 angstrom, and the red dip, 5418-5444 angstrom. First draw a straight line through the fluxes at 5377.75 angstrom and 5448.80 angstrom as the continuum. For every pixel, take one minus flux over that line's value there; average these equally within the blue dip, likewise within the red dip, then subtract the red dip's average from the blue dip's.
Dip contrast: 0.04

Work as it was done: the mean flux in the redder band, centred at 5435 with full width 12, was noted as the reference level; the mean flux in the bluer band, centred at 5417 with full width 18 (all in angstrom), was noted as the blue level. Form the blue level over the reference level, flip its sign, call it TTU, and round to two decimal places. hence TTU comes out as -1.00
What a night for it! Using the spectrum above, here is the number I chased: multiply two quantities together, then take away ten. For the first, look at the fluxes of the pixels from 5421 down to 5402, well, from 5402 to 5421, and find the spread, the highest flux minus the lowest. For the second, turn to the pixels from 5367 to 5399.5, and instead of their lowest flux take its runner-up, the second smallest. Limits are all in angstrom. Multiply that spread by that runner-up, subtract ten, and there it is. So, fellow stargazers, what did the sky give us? 39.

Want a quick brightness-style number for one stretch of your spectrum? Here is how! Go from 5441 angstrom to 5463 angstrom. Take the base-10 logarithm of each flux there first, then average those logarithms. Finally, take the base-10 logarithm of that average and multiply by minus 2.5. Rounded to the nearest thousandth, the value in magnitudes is -0.362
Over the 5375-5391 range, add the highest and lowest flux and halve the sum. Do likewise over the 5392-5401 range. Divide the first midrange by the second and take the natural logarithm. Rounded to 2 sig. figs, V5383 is 0.028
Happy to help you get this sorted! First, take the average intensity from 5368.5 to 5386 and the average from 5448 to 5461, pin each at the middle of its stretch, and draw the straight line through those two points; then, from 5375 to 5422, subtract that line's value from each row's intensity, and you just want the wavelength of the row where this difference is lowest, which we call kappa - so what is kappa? 5402.58 angstrom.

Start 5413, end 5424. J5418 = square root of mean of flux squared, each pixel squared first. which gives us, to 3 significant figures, 26.0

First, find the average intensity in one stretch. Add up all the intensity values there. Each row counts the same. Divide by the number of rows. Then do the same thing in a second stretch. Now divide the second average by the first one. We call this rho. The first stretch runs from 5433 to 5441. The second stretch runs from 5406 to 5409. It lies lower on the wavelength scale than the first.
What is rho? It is 0.95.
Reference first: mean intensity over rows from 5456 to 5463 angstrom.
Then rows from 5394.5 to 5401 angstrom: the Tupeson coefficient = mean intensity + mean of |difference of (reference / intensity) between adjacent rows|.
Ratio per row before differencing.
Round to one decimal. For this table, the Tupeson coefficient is 24.5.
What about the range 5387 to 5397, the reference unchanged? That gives 25.1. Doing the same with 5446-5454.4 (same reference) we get 24.4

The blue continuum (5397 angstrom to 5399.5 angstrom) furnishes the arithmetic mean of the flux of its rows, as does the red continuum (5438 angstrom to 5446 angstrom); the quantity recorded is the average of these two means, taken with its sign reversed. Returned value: -24.8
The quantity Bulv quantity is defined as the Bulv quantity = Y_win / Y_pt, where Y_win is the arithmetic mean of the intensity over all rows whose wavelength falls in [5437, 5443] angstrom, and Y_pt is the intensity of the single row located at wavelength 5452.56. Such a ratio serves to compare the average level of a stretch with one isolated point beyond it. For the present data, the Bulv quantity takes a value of 1.04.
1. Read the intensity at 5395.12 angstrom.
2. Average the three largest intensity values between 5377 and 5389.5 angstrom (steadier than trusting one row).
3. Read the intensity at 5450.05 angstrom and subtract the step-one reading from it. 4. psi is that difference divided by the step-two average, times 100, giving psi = -1.9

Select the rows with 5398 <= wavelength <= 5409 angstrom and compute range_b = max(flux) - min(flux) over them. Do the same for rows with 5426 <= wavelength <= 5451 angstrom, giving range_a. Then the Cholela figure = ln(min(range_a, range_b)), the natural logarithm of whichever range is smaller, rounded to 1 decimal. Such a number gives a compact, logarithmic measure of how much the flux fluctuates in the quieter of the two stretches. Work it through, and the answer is -1.2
